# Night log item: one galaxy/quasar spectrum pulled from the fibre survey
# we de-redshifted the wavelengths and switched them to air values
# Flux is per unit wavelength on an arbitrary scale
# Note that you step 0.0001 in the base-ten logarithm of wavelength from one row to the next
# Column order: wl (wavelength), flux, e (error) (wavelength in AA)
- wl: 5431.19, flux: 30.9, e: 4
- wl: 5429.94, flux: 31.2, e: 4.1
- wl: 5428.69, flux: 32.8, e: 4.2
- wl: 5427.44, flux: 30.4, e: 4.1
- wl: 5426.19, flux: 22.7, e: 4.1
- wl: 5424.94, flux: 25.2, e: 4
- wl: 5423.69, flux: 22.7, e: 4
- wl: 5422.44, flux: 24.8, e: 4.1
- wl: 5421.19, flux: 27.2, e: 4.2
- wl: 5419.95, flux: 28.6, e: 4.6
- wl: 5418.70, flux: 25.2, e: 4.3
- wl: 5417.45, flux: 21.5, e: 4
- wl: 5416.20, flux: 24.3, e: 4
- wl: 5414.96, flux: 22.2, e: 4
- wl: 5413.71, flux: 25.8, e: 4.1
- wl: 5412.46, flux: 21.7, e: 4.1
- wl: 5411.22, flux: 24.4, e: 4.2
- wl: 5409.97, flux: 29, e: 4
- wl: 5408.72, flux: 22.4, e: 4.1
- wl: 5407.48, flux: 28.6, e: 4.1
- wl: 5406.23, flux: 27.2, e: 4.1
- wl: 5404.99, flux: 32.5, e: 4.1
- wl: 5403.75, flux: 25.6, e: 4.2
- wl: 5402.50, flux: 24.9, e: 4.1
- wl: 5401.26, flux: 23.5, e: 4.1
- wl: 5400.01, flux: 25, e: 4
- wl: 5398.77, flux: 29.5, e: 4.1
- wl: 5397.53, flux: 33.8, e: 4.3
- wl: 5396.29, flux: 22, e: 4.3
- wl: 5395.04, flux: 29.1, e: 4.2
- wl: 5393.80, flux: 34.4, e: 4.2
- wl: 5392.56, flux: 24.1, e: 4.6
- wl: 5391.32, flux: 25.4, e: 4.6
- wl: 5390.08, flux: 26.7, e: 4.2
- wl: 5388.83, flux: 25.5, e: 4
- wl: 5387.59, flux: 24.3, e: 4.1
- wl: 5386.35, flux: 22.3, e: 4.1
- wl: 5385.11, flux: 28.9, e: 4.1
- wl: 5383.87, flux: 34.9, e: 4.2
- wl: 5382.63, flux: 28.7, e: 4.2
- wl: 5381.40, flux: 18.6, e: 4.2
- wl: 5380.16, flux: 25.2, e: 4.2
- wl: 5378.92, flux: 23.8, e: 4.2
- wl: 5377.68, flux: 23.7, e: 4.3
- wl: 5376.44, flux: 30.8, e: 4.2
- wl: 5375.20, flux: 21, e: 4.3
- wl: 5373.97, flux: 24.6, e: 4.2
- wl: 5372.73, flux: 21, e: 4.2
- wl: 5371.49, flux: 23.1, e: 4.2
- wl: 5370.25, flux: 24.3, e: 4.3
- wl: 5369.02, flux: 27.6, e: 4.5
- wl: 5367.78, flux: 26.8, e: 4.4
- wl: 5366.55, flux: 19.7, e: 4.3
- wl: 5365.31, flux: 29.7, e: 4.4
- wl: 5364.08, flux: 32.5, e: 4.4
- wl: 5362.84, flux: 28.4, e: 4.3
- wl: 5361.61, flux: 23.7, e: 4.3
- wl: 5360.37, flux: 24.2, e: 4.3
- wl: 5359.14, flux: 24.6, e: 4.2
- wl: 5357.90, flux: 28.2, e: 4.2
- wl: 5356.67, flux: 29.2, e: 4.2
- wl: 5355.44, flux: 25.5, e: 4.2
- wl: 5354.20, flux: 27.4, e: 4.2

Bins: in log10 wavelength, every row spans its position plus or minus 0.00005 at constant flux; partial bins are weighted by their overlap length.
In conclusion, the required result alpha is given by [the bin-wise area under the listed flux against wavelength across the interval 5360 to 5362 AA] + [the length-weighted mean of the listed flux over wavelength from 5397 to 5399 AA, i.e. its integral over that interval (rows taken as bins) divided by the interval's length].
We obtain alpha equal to 80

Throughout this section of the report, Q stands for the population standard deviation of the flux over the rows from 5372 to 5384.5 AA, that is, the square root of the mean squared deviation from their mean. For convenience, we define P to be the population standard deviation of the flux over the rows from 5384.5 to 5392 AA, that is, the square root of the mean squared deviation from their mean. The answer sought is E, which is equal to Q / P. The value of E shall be 2.3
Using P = 2.0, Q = 4.70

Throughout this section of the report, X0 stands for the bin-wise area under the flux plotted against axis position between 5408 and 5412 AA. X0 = 101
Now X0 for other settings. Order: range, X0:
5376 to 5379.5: 91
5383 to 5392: 242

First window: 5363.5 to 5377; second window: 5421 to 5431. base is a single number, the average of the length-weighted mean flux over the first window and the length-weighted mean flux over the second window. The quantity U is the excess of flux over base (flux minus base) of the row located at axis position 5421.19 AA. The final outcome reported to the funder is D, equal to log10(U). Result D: -0.1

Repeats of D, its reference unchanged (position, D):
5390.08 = -0.5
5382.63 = 0.4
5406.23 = -0.1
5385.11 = 0.4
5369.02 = 0.1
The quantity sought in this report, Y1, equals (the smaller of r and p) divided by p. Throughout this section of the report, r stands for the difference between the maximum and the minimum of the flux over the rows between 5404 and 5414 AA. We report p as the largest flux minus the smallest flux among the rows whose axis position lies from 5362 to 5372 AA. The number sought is 0.84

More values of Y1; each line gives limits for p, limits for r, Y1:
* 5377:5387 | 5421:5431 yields 0.62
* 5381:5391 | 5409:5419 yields 0.46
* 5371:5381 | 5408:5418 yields 0.77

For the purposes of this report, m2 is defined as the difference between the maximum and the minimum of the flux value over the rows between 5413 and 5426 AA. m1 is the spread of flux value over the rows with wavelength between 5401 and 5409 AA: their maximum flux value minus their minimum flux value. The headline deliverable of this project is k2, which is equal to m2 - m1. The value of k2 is -3.0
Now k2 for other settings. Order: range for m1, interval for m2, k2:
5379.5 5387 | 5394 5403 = -4.5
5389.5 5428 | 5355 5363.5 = -7.4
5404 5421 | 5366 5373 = -3.1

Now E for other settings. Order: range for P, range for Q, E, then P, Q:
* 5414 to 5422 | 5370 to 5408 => 1.6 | 2.5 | 4.00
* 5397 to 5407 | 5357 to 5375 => 0.9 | 3.6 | 3.34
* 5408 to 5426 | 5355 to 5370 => 1.4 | 2.3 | 3.23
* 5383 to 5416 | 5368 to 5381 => 0.7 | 3.8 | 2.78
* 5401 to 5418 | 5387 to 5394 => 1.2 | 3.1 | 3.53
